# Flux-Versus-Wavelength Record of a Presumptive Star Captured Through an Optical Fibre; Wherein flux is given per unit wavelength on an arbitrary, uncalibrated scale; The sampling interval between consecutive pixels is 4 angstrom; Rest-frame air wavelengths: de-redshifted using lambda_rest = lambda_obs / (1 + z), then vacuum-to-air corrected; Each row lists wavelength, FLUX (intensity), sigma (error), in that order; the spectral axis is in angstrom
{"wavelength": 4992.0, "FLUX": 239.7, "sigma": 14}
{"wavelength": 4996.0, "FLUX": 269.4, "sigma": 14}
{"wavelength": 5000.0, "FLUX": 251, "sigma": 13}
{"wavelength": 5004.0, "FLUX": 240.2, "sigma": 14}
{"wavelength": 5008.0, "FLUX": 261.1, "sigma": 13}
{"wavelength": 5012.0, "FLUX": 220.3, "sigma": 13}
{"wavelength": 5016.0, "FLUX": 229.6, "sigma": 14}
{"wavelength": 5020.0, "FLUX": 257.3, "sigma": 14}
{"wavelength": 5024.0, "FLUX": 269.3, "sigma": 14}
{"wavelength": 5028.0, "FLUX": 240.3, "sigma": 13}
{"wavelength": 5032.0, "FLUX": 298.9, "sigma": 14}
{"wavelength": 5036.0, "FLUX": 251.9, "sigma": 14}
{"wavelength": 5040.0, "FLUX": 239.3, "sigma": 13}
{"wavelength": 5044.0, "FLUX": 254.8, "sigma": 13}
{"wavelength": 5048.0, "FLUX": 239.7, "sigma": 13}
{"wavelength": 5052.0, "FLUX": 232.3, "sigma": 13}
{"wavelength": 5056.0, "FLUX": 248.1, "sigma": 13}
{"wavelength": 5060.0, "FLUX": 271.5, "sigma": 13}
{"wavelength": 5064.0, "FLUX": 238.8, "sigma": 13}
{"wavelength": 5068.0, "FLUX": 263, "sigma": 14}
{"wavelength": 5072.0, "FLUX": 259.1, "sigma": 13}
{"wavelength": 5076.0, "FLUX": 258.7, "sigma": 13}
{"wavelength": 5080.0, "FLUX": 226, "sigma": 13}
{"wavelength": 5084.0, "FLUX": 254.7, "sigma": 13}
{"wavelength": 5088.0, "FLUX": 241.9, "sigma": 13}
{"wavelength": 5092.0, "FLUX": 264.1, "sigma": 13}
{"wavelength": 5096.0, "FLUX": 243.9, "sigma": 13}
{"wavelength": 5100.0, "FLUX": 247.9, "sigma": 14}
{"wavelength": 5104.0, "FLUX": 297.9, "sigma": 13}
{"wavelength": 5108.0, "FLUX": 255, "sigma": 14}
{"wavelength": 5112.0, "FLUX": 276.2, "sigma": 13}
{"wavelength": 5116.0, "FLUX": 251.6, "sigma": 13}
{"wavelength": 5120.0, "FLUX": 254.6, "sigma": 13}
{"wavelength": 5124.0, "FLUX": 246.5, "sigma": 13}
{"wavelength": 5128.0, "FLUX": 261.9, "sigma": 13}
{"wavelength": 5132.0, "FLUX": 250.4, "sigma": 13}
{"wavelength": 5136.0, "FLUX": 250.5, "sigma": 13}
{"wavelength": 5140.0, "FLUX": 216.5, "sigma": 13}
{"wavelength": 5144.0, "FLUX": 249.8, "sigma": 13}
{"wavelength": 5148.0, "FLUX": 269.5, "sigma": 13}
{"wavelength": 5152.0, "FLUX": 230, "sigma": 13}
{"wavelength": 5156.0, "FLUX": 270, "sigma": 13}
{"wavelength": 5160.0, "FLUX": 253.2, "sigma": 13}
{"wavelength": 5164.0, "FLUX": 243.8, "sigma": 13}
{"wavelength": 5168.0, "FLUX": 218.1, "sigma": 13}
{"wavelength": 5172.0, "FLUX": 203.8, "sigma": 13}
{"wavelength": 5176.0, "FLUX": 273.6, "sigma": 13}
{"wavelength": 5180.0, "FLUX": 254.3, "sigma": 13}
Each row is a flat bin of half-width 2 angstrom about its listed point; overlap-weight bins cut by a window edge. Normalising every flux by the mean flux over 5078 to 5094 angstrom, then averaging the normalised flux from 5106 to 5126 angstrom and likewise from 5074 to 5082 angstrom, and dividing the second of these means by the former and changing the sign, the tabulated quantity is -0.94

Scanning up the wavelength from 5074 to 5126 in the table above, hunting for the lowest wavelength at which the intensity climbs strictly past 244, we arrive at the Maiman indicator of 5076.0 angstrom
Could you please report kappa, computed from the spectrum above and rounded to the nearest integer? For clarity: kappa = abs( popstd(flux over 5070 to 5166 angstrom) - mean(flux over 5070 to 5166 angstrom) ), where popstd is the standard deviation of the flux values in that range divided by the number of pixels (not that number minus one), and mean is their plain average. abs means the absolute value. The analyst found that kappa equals 237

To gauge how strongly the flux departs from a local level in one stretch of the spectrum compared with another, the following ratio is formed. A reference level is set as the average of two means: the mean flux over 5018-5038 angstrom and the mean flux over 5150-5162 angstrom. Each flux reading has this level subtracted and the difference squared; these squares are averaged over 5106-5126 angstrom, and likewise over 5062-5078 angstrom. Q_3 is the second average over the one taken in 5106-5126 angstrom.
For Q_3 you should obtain 0.92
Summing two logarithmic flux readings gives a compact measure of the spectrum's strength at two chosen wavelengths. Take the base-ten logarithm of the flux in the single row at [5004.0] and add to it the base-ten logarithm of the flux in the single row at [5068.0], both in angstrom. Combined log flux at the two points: 4.80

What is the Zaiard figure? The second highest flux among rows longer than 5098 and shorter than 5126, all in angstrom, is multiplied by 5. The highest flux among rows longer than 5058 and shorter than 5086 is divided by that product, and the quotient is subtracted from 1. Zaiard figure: 0.803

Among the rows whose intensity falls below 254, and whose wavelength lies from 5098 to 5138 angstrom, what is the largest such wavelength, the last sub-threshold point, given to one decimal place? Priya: 5136.0 angstrom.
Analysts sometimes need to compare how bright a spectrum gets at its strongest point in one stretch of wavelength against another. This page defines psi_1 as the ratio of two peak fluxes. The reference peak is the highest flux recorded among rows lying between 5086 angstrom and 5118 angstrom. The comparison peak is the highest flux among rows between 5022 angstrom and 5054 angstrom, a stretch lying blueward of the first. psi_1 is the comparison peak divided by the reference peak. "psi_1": 1.00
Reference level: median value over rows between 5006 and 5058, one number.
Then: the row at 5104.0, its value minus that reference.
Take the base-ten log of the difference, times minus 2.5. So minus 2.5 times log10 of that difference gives -4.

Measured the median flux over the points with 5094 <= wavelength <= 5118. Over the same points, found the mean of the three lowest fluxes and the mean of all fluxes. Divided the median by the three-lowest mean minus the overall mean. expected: -18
